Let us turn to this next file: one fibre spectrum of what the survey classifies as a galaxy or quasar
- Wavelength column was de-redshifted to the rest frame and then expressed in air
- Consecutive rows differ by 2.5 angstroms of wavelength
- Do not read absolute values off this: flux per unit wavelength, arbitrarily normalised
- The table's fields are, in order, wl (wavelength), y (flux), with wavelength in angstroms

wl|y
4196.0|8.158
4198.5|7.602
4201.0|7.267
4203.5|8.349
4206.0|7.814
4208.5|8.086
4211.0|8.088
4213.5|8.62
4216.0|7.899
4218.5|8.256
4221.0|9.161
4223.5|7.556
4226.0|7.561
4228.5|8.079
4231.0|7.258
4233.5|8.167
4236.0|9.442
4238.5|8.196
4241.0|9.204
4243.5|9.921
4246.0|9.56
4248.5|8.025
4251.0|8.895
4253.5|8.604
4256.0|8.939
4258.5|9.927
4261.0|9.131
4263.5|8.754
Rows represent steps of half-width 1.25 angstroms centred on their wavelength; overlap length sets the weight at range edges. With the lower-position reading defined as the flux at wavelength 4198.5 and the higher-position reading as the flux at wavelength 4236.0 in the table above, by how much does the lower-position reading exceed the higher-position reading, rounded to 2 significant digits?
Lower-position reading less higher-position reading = -1.8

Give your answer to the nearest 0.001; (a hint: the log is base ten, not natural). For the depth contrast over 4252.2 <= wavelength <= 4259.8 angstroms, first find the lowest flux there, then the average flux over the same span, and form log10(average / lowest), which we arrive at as 0.027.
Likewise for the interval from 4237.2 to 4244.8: 0.046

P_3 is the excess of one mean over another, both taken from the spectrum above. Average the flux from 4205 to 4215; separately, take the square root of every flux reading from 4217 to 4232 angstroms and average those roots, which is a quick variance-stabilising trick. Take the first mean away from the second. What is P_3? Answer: -5.33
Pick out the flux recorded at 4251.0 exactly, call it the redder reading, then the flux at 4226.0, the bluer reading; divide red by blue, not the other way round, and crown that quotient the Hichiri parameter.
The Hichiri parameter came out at 1.18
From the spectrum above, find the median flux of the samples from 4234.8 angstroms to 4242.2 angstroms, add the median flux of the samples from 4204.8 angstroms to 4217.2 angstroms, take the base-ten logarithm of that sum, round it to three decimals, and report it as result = 1.238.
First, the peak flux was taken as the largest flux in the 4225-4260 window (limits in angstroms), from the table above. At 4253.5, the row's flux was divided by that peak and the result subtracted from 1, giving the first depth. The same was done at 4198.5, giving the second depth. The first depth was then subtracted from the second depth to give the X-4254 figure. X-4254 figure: 0.10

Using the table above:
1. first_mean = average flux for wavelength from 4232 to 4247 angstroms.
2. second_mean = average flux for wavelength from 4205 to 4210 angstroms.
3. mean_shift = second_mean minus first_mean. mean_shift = -1.1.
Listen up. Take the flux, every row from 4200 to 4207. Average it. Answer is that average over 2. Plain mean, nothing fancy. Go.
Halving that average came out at 3.9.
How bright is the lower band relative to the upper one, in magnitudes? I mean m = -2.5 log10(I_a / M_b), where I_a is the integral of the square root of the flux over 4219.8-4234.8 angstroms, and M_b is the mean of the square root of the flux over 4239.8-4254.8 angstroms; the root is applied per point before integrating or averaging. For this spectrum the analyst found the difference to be -2.87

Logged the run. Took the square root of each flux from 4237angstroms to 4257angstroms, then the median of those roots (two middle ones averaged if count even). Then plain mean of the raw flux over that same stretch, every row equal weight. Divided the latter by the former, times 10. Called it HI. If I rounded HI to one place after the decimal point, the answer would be 29.9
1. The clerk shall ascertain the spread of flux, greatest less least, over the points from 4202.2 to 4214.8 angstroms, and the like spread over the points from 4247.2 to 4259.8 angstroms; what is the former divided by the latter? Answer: 0.4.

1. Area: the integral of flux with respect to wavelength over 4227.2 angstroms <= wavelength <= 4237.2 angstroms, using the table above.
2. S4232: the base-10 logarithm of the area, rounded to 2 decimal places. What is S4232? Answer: 1.92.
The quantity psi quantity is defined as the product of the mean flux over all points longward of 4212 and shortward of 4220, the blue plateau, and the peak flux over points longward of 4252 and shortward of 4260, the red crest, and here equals 82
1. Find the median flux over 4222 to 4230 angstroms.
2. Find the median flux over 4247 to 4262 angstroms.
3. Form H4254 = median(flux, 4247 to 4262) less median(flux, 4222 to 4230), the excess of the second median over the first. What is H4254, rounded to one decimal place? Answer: 1.4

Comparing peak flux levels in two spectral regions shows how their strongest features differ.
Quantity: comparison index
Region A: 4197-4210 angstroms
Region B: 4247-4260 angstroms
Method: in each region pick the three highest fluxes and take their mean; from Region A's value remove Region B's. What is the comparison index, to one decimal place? -1.2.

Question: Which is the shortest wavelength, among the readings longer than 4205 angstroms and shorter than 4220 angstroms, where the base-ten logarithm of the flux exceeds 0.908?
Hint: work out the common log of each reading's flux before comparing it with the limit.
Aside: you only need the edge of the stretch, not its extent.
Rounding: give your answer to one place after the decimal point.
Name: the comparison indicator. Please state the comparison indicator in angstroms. 4213.5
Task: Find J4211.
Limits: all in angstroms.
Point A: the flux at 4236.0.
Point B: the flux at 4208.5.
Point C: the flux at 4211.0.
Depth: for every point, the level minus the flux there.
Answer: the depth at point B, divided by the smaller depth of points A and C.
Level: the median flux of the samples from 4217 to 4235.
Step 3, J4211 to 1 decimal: 0.0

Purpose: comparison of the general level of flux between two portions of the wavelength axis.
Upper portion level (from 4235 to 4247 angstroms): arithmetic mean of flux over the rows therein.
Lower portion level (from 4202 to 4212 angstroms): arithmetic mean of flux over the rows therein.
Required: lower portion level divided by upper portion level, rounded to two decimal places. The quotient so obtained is 0.87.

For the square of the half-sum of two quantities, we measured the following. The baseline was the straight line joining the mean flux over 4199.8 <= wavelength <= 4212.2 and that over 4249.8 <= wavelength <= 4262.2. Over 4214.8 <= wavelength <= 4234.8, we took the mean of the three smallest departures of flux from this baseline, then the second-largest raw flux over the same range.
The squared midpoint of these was 13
